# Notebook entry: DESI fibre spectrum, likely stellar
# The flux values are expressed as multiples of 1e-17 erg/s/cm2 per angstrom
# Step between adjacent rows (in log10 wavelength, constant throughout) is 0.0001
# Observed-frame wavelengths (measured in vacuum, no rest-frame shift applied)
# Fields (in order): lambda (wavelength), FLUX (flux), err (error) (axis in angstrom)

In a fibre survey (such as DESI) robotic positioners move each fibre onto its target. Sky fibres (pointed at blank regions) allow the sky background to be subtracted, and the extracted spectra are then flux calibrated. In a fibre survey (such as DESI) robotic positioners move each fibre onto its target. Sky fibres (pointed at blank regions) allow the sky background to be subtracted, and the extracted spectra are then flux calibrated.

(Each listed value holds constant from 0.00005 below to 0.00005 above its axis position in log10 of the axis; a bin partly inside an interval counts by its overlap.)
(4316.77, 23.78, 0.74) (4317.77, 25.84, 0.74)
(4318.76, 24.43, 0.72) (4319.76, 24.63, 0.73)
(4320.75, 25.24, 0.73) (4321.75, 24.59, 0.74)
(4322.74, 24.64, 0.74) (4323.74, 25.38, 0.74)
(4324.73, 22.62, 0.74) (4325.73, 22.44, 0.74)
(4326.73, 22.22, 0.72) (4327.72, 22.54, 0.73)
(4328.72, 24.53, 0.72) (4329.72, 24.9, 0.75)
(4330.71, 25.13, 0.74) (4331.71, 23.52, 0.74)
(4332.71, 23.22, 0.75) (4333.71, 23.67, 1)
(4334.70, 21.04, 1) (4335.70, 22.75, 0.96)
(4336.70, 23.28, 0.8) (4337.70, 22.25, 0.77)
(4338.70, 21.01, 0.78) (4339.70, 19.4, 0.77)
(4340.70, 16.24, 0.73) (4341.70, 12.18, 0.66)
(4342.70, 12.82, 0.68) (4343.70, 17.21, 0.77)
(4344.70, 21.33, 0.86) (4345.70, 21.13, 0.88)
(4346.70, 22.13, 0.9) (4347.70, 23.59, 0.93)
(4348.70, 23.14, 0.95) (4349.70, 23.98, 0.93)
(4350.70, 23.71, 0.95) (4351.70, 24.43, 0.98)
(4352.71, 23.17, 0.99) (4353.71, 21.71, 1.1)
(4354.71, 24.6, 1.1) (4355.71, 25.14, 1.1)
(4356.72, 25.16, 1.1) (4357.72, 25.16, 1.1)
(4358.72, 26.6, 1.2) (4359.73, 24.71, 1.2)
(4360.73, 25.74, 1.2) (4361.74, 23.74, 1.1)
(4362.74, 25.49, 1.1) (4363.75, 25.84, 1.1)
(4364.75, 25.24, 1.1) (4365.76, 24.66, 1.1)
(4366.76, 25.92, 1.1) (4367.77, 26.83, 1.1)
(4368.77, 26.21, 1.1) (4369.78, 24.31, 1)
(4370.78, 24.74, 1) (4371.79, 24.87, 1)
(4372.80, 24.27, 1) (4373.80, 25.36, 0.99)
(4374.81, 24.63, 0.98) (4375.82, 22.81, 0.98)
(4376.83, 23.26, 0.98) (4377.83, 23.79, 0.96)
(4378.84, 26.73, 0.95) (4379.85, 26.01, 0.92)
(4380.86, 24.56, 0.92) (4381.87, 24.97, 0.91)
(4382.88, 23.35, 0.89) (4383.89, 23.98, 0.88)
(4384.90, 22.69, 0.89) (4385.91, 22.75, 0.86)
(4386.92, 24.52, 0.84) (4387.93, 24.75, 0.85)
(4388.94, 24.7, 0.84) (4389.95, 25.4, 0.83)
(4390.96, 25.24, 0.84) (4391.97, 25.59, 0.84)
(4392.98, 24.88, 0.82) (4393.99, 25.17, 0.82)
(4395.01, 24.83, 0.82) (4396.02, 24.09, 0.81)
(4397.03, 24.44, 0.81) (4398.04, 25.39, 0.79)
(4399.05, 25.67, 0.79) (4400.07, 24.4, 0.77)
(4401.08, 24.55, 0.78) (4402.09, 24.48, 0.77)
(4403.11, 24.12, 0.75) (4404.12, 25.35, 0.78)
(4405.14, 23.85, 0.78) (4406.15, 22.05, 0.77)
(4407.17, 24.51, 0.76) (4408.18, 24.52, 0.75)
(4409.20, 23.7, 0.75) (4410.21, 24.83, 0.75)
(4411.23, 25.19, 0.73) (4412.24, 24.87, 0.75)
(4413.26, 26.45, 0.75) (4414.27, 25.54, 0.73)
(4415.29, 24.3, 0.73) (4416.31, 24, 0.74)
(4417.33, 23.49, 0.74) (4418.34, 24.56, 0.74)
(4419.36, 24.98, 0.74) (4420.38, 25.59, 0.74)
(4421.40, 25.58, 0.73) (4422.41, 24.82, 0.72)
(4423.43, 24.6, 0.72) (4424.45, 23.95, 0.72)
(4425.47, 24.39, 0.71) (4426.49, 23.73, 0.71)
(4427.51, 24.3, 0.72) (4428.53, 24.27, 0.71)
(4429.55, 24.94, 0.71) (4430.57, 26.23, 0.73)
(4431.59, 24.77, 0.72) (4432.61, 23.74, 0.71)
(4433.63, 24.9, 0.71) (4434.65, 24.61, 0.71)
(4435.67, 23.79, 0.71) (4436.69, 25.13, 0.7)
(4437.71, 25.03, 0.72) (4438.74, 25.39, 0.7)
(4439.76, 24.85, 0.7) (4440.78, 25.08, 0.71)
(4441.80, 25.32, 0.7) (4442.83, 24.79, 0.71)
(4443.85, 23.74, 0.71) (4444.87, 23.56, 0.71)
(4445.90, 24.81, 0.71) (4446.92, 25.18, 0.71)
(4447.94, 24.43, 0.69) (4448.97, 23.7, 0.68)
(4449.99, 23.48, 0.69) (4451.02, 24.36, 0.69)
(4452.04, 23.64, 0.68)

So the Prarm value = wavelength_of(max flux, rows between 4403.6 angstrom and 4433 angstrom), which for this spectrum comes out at 4413.26 angstrom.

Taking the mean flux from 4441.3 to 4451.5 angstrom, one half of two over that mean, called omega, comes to 0.0411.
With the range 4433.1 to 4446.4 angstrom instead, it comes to 0.0405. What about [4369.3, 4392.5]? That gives 0.0408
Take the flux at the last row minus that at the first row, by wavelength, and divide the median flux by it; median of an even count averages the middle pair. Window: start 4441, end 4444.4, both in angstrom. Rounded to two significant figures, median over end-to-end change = -16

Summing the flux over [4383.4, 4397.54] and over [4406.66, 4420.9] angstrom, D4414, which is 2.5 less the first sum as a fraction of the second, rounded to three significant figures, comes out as 1.51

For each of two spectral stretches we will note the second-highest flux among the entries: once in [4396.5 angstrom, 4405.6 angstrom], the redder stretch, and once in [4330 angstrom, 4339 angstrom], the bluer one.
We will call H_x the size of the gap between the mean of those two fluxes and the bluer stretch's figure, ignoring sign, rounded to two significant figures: 0.86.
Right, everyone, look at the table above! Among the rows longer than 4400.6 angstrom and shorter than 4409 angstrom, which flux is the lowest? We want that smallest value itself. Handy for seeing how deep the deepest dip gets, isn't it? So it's 22.05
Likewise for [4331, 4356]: 12.18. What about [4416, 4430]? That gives 23.49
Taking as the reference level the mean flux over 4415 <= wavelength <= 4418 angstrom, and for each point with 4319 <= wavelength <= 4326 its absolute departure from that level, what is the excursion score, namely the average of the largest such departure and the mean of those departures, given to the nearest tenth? 1.3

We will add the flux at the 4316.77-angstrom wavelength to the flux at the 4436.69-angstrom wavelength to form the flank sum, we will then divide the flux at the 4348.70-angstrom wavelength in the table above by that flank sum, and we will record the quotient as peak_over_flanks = 0.47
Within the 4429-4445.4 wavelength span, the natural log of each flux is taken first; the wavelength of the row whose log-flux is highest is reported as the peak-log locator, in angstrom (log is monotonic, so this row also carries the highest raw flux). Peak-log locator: 4430.57 angstrom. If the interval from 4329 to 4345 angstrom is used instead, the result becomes 4330.71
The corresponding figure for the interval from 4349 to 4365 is 4358.72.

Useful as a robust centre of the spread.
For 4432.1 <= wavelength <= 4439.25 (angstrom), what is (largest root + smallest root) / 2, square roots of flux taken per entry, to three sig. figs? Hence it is 4.96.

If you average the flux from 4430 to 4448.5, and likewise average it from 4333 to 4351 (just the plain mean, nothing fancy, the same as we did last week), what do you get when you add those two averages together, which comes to 45.3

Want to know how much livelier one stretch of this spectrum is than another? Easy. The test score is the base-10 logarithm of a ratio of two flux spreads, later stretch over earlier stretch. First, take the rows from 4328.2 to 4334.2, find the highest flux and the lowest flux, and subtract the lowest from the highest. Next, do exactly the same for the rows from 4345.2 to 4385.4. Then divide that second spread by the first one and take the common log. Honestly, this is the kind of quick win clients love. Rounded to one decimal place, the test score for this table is 0.5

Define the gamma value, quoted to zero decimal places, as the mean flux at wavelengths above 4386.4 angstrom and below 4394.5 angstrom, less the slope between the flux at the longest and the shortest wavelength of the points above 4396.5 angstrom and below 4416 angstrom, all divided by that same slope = -3266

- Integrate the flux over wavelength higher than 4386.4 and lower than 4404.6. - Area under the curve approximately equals 453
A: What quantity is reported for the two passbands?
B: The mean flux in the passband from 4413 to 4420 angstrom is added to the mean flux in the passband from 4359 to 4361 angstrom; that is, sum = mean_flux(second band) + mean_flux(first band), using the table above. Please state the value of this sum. 50.0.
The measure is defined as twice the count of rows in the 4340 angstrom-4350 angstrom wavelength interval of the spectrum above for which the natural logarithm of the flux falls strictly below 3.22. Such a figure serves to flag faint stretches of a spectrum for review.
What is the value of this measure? 20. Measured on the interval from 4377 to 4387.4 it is 16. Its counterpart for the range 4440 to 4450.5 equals 14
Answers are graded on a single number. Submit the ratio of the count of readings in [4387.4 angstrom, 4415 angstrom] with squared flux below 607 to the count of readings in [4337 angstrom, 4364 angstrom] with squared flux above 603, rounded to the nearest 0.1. 1.2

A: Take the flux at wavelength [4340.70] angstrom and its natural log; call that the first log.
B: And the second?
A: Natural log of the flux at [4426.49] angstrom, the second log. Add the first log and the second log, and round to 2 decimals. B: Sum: 5.95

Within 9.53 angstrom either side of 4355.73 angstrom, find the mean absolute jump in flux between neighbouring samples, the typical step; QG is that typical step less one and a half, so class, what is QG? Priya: -0.45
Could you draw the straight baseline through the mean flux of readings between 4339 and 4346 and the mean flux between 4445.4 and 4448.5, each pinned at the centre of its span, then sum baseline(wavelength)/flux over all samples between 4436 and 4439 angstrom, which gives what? 2.9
